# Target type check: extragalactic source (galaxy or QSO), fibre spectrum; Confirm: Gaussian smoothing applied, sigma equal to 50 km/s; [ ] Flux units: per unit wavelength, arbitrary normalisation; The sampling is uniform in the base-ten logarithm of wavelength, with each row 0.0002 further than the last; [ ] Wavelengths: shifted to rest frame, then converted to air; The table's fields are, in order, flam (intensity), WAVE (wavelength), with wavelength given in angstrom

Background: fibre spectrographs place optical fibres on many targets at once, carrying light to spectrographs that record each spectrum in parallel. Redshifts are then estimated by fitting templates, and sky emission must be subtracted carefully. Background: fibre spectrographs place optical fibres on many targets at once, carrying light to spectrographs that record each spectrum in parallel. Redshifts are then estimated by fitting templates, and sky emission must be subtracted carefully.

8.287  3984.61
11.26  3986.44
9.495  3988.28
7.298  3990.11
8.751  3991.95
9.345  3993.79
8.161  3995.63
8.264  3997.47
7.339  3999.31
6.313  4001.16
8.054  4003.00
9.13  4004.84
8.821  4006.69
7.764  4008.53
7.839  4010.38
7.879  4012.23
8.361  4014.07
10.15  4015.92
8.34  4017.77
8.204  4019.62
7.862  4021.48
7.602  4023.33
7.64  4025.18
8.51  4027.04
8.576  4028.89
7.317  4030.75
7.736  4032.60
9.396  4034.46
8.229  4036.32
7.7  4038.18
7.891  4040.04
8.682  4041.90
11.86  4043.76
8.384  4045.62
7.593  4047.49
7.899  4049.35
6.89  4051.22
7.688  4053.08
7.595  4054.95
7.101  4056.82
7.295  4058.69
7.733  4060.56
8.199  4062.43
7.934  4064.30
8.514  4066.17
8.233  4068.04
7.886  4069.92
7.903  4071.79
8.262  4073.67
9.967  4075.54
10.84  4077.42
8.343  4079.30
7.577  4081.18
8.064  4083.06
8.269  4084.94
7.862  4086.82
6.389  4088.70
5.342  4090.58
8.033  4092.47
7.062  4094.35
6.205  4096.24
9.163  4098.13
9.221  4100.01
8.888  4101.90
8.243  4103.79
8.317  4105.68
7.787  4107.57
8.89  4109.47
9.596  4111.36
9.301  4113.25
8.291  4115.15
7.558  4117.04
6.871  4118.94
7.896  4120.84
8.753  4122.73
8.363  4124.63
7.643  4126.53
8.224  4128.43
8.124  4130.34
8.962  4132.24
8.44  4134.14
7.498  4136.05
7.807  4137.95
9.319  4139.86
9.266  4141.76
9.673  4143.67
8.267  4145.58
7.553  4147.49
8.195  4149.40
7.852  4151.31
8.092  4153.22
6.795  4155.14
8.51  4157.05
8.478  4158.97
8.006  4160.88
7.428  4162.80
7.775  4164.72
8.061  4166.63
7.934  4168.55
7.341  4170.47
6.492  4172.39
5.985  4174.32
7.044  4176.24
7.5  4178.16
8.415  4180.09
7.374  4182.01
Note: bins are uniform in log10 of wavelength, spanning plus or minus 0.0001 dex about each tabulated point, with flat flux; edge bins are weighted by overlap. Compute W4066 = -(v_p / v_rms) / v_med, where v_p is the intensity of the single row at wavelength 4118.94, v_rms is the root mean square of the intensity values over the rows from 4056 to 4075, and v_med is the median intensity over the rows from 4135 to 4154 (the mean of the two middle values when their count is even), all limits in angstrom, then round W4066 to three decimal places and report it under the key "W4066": -0.107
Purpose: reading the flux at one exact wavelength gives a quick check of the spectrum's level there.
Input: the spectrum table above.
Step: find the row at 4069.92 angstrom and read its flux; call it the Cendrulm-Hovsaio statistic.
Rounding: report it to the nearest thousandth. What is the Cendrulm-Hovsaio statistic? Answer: 7.886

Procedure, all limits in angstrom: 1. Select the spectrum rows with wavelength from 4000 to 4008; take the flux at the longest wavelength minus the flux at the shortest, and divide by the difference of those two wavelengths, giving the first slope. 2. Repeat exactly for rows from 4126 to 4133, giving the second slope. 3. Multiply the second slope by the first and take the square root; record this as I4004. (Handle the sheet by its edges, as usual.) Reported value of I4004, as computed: 0.32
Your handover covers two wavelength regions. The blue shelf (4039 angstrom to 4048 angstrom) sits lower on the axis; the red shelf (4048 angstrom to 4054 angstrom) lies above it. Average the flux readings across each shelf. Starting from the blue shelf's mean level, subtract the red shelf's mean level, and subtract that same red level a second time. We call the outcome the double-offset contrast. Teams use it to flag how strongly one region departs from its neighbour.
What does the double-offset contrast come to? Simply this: -6.1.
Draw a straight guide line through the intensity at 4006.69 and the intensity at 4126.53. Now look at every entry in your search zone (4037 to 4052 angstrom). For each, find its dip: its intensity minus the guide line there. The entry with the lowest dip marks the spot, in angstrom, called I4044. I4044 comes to 4051.22 angstrom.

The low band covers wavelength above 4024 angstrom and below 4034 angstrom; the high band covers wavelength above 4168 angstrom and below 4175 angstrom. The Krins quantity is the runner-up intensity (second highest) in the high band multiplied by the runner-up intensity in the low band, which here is 62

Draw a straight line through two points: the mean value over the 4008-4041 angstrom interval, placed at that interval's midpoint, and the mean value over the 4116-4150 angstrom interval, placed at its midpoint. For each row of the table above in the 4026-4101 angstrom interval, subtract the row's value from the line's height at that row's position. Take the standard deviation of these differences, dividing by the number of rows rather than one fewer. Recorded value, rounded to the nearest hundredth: 1.13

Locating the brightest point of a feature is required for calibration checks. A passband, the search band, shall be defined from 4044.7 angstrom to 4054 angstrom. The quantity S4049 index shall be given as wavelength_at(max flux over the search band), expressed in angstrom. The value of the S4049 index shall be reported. 4045.62 angstrom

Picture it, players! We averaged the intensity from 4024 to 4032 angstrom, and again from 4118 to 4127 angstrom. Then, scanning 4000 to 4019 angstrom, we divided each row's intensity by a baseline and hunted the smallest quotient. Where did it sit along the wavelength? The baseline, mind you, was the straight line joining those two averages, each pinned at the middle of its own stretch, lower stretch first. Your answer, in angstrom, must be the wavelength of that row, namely 4001.16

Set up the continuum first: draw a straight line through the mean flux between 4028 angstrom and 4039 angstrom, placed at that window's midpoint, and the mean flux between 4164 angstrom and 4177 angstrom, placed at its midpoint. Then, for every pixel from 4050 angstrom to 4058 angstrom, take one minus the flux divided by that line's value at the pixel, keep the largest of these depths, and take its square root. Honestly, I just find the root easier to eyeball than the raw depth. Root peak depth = 0.38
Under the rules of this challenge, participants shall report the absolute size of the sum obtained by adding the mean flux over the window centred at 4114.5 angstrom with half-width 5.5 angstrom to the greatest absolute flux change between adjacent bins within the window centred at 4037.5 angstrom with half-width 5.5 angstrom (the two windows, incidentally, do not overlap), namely 10.1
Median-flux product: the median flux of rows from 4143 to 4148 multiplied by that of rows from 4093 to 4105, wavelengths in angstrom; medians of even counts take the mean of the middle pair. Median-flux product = 71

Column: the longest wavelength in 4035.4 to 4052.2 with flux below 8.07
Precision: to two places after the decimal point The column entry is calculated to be 4051.22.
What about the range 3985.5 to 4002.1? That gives 4001.16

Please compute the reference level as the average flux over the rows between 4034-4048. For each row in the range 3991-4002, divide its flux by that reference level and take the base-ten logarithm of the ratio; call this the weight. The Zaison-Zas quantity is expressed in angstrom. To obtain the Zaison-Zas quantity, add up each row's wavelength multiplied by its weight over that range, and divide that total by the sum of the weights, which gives 4000.5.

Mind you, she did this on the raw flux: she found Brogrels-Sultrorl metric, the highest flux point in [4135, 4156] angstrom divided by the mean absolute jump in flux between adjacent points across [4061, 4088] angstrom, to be 14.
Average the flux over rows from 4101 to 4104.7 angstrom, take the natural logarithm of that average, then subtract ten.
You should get -7.85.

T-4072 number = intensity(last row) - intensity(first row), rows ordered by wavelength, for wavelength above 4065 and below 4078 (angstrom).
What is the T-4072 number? 2.3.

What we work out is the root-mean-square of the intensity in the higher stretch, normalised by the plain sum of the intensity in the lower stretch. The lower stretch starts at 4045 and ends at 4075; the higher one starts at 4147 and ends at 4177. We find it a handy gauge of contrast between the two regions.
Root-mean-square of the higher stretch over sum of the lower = 0.0610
